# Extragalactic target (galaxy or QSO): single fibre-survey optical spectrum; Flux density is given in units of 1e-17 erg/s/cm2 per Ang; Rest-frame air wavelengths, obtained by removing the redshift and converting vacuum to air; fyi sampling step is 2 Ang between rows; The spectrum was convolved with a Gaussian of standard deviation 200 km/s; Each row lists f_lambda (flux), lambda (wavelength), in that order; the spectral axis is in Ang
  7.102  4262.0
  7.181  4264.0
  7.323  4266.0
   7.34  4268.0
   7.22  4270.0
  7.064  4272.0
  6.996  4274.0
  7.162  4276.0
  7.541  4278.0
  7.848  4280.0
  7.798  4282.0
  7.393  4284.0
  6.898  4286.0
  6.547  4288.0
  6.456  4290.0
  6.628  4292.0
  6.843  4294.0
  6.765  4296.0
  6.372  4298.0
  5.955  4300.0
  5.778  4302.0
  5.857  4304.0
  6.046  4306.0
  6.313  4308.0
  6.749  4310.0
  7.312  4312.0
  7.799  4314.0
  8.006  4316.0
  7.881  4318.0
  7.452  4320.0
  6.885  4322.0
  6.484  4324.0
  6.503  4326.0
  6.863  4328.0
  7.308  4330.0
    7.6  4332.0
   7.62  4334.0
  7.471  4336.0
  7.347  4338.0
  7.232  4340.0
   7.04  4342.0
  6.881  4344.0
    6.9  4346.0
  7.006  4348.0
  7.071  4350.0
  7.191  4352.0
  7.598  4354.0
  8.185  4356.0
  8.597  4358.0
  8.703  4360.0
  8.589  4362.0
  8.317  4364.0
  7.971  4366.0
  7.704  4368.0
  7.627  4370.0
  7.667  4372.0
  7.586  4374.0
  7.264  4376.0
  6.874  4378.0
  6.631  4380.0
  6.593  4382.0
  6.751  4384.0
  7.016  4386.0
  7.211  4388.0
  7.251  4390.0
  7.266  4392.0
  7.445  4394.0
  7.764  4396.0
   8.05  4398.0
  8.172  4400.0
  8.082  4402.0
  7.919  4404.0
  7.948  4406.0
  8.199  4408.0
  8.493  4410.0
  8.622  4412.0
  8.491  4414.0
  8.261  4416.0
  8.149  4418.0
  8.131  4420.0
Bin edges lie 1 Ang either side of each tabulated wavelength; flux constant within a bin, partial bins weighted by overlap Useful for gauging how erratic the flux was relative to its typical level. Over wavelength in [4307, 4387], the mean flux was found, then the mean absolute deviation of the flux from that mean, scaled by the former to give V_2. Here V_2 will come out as 0.067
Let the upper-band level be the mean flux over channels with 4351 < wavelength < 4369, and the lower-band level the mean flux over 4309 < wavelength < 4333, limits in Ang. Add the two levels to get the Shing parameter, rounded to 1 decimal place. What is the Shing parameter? 15.3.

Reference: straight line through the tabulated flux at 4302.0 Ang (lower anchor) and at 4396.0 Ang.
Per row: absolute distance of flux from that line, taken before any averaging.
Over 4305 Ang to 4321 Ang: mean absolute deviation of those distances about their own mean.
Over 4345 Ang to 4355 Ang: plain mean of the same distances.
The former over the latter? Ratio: 1.5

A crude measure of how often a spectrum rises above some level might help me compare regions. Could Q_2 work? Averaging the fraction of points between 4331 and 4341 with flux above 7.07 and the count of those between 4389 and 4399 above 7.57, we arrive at 1.5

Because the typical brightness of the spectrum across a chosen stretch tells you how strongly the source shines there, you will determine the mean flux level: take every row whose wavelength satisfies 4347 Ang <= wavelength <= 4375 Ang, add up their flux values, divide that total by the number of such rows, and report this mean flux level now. 7.8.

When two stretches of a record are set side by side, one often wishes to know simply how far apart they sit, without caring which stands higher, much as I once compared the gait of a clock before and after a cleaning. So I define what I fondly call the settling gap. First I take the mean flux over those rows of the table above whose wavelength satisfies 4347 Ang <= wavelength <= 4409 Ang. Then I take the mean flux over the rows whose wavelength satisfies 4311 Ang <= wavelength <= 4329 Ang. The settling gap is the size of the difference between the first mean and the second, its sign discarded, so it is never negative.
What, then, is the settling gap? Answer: 0.38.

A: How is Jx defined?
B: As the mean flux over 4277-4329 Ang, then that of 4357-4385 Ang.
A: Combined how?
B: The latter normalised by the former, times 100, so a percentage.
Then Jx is 111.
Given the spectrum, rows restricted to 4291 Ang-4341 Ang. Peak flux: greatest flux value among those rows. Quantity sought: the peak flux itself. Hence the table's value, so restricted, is 8.006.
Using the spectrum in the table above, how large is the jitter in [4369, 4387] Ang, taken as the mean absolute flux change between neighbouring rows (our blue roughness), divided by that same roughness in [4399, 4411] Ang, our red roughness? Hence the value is 1.2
